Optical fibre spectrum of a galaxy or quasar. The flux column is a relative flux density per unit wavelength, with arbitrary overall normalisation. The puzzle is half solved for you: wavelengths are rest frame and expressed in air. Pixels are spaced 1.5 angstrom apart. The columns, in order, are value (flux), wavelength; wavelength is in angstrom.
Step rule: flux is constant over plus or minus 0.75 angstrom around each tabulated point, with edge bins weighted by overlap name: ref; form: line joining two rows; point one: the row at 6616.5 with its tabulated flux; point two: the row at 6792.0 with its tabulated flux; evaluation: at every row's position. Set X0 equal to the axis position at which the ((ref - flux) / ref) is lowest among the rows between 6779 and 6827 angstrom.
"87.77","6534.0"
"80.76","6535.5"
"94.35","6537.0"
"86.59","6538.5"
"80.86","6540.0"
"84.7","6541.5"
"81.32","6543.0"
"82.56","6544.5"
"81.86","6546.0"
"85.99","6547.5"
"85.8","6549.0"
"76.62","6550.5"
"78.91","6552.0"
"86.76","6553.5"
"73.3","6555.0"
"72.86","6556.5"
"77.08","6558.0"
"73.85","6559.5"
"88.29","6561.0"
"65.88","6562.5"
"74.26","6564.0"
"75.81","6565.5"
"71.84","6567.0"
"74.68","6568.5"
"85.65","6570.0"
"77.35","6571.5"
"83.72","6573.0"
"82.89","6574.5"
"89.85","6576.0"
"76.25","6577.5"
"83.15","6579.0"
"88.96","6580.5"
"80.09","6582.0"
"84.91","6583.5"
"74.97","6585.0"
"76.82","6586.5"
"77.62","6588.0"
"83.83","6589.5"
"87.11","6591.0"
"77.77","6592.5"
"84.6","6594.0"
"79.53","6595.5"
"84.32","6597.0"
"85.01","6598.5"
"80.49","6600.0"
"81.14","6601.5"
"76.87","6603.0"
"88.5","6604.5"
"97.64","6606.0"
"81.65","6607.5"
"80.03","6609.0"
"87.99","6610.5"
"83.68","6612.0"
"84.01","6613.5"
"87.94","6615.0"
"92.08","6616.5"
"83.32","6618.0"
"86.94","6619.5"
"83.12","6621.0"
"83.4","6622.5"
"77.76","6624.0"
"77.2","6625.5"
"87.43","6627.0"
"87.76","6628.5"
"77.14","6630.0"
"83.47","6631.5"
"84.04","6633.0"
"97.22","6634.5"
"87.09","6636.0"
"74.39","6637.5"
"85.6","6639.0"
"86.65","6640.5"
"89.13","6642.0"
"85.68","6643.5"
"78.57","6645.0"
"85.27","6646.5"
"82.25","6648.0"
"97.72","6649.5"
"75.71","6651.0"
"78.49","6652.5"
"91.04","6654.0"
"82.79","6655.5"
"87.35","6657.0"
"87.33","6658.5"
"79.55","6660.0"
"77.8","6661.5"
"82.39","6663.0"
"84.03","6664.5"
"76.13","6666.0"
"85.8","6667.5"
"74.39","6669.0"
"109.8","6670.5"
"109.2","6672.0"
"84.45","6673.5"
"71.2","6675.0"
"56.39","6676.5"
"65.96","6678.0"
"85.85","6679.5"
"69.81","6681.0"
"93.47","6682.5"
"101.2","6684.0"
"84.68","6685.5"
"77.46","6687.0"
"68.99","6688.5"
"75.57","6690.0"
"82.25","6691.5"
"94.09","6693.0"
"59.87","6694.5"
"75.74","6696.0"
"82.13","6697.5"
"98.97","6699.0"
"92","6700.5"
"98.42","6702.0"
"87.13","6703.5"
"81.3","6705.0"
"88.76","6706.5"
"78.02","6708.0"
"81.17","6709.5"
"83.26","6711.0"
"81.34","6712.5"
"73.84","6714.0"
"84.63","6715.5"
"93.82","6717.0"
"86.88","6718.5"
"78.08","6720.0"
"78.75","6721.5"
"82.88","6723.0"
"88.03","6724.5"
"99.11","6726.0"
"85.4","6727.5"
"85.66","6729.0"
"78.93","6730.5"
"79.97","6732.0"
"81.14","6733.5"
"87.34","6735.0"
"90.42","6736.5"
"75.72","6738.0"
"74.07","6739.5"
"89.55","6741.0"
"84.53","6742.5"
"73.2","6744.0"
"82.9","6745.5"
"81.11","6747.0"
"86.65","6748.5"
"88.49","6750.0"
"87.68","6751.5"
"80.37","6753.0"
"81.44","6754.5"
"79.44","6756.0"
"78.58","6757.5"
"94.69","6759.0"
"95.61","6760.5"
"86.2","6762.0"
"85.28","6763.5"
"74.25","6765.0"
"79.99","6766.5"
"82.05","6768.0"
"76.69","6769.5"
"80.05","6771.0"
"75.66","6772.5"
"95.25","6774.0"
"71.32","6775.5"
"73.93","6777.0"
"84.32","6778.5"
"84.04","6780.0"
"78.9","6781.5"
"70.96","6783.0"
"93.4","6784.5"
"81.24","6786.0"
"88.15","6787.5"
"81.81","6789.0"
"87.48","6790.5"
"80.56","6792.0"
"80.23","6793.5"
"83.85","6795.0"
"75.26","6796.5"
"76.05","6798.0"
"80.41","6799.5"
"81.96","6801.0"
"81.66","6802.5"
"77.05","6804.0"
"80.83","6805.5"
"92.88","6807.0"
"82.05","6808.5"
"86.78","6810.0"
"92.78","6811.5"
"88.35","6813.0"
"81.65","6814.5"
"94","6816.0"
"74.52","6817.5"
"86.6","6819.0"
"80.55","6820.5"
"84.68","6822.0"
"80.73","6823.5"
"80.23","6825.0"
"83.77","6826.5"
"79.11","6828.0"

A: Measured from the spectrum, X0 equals 6816.0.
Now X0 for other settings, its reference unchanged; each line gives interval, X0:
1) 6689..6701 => 6699.0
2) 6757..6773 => 6760.5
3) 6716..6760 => 6726.0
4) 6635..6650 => 6649.5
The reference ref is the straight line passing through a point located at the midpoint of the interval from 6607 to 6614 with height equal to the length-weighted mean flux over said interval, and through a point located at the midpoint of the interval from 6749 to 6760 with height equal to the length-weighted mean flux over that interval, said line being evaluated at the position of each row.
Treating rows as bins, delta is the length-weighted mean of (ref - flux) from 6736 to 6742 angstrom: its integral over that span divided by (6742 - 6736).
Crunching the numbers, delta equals 2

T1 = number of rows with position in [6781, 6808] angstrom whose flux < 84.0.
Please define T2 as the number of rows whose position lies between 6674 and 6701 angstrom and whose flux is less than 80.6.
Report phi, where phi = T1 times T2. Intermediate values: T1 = 14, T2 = 9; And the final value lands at 126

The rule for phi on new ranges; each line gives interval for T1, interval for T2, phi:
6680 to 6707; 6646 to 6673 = 54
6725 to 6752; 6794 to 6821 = 48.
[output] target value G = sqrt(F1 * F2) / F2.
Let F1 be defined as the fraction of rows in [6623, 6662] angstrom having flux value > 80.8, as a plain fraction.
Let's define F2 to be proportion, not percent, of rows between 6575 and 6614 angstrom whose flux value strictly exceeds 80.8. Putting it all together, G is 1.03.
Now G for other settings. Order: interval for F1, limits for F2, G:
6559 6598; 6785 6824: 0.84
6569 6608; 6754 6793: 1.07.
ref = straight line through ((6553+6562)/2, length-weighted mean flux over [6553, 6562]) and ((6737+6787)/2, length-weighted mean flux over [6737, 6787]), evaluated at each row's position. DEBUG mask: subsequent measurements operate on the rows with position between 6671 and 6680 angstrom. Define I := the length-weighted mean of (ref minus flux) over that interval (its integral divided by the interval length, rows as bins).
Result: 0.9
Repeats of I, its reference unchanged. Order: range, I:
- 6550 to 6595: -1.1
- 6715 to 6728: -5.1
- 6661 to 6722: -2.1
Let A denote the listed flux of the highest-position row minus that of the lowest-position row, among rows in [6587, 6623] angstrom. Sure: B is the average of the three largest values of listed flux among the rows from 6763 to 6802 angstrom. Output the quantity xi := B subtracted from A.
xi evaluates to -86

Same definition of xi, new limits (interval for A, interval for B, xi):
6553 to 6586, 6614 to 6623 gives -101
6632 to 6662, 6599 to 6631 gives -99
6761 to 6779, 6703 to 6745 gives -96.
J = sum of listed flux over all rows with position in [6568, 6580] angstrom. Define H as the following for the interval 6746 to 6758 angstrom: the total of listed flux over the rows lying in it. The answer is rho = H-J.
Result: 10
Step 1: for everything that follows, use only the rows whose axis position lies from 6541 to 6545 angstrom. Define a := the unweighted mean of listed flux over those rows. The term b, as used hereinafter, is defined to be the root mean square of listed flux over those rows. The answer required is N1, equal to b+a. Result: 166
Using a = 82.9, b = 82.9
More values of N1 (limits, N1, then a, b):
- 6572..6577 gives 171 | 85.5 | 85.5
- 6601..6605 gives 164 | 82.2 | 82.3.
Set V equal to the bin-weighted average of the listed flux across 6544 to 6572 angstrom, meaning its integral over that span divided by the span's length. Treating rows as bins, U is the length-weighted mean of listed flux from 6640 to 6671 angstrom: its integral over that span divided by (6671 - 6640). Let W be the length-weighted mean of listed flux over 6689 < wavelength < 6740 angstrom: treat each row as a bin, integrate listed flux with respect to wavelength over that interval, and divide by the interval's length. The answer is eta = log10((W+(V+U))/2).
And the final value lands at 2.09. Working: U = 84.4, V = 78.4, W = 83.6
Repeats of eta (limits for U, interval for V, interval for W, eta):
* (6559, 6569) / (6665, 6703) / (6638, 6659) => 2.08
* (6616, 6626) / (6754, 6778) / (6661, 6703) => 2.09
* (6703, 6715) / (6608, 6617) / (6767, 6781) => 2.09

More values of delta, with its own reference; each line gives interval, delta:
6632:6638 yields -2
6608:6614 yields 0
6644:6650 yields -2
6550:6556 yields 4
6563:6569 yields 9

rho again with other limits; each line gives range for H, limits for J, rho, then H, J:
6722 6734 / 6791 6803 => 41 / 681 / 640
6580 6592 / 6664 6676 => -41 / 654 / 695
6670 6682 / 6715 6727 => -40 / 653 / 692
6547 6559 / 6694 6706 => -38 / 637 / 676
